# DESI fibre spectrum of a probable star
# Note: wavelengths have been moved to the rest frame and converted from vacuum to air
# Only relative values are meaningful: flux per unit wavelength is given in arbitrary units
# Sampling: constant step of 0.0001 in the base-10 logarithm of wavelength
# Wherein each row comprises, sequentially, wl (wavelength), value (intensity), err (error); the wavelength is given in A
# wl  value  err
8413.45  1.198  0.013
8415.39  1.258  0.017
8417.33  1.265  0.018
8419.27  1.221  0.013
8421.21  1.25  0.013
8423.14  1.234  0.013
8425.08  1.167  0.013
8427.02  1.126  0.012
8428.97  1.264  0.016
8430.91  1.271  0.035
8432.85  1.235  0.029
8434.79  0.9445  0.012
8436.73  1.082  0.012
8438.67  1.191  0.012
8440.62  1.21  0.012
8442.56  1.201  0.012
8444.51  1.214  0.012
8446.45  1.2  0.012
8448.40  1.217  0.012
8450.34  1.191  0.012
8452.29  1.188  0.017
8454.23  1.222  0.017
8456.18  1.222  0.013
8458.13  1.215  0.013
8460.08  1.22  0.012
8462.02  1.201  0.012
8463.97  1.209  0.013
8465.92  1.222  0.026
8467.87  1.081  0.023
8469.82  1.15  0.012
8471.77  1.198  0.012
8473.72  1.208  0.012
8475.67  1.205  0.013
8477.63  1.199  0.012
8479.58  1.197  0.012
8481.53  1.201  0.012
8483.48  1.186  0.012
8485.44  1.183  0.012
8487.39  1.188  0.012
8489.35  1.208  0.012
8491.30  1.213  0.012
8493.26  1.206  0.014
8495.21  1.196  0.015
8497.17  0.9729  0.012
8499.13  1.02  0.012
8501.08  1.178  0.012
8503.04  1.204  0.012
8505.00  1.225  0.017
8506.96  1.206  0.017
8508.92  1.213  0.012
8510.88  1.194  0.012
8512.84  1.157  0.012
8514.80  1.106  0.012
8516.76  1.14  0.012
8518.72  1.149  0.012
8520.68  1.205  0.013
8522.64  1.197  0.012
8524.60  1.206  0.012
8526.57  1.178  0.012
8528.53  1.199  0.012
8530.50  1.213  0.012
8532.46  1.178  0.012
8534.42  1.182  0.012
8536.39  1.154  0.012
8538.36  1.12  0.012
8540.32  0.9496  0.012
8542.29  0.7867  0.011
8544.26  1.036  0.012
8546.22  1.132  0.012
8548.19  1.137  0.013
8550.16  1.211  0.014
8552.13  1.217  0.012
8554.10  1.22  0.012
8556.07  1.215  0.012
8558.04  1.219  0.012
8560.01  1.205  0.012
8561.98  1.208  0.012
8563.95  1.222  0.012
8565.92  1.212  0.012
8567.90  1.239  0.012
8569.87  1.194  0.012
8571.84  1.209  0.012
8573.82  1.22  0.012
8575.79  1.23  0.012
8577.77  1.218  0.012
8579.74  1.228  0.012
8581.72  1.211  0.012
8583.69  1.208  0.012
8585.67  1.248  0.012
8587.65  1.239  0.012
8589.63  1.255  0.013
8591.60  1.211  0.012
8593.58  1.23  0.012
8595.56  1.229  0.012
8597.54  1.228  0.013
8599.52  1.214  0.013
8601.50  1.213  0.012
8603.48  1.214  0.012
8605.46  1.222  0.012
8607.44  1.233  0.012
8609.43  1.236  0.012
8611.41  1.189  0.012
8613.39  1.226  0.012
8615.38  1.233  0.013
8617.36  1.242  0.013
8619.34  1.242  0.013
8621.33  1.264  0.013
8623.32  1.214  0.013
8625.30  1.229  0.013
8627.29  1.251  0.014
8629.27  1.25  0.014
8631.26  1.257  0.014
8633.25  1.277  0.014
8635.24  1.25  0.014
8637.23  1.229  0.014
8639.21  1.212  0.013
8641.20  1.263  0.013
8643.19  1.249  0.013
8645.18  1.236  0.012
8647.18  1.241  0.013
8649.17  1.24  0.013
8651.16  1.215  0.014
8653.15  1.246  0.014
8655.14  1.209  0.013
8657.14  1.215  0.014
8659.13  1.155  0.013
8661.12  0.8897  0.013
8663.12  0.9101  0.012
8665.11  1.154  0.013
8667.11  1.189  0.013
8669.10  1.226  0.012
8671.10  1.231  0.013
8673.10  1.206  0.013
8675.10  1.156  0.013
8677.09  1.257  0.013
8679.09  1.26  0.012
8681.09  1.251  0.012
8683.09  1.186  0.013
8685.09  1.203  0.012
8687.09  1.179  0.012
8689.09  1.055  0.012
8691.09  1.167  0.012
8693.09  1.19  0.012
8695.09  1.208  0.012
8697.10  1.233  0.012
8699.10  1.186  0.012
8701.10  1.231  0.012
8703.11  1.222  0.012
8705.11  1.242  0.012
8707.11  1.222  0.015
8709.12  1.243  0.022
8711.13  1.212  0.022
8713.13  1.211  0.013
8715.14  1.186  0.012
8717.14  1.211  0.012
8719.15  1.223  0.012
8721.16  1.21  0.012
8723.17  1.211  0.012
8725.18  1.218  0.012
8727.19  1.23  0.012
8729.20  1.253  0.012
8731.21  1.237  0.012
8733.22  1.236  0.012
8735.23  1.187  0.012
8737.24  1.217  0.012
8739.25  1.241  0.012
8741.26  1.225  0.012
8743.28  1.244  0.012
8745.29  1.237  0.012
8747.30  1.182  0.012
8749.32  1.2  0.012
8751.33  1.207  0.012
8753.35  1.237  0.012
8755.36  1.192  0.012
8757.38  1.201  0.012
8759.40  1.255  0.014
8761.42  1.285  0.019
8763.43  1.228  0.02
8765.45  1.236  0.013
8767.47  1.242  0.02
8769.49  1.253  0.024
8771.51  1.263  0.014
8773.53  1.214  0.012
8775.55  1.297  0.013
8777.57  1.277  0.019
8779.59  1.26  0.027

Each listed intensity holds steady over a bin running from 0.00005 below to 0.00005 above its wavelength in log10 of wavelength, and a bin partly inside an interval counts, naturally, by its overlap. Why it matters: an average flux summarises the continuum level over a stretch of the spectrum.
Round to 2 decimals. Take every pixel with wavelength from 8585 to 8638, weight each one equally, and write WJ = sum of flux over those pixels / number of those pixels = 1.23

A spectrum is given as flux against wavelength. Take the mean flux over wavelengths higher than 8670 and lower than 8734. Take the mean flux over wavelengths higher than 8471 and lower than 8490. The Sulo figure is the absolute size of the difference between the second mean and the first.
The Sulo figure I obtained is 0.014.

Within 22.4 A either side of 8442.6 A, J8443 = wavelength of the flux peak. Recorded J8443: 8430.91 A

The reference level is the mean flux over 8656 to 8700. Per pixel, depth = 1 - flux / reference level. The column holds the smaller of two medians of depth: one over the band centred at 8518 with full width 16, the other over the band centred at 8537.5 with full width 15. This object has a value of -0.006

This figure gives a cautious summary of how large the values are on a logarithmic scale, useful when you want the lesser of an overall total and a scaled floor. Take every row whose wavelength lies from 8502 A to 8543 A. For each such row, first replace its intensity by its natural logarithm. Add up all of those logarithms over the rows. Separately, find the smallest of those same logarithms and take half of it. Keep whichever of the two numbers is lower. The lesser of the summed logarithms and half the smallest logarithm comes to -0.12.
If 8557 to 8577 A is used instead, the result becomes 0.09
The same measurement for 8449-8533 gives -0.01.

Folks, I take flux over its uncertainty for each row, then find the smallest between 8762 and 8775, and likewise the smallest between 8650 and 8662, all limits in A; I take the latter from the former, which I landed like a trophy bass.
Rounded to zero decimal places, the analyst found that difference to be -16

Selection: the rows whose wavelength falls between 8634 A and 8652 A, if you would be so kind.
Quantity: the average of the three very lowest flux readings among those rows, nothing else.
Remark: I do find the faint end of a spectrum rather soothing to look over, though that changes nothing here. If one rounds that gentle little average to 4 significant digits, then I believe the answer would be 1.219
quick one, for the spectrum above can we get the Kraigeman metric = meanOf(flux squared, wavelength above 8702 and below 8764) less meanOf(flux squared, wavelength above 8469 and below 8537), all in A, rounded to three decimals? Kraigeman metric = 0.106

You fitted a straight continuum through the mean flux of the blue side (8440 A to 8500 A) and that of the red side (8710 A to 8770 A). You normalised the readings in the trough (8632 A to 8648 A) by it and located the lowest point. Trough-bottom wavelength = 8639.21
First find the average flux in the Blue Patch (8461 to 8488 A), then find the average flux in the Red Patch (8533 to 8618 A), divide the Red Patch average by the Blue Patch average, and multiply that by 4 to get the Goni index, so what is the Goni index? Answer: 4.01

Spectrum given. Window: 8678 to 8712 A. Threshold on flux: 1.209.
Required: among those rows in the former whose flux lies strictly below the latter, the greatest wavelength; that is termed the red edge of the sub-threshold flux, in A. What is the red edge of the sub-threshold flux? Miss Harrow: 8699.10 A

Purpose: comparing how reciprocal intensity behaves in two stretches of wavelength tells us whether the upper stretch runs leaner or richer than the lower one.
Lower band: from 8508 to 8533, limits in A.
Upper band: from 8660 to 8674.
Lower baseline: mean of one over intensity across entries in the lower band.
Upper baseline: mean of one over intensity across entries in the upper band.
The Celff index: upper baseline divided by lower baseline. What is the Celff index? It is 1.08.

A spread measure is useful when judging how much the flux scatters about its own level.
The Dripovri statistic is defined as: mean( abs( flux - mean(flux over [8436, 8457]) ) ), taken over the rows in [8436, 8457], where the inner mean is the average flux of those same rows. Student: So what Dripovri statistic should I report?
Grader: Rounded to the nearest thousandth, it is 0.023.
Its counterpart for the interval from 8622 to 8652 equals 0.015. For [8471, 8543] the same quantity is 0.056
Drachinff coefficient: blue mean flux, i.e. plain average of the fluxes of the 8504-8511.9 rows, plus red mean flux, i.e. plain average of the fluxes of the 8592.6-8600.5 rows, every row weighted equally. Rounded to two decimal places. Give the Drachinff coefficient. 2.43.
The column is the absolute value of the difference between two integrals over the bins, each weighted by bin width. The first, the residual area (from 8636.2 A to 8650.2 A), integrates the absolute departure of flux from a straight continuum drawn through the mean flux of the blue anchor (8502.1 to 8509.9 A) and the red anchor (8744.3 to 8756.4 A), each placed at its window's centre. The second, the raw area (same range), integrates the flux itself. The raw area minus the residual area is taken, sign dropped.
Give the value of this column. 16.9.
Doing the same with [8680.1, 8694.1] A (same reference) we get 15.8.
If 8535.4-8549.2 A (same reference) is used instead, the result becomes 12.1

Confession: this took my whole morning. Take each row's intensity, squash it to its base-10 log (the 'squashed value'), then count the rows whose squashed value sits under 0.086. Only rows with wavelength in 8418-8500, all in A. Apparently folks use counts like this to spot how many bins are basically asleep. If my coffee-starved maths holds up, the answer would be 32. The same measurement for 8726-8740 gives 2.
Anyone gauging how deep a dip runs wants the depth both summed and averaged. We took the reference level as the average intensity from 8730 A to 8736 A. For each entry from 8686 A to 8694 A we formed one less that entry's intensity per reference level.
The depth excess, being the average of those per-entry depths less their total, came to -0.18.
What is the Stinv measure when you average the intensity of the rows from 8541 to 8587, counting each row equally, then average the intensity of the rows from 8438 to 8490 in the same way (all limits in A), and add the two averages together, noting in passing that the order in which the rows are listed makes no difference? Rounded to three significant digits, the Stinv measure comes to 2.38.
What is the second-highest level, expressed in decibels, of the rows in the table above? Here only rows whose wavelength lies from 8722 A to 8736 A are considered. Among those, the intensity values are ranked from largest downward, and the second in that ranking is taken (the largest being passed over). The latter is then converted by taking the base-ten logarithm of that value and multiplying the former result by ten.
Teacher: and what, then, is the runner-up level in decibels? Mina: 0.92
